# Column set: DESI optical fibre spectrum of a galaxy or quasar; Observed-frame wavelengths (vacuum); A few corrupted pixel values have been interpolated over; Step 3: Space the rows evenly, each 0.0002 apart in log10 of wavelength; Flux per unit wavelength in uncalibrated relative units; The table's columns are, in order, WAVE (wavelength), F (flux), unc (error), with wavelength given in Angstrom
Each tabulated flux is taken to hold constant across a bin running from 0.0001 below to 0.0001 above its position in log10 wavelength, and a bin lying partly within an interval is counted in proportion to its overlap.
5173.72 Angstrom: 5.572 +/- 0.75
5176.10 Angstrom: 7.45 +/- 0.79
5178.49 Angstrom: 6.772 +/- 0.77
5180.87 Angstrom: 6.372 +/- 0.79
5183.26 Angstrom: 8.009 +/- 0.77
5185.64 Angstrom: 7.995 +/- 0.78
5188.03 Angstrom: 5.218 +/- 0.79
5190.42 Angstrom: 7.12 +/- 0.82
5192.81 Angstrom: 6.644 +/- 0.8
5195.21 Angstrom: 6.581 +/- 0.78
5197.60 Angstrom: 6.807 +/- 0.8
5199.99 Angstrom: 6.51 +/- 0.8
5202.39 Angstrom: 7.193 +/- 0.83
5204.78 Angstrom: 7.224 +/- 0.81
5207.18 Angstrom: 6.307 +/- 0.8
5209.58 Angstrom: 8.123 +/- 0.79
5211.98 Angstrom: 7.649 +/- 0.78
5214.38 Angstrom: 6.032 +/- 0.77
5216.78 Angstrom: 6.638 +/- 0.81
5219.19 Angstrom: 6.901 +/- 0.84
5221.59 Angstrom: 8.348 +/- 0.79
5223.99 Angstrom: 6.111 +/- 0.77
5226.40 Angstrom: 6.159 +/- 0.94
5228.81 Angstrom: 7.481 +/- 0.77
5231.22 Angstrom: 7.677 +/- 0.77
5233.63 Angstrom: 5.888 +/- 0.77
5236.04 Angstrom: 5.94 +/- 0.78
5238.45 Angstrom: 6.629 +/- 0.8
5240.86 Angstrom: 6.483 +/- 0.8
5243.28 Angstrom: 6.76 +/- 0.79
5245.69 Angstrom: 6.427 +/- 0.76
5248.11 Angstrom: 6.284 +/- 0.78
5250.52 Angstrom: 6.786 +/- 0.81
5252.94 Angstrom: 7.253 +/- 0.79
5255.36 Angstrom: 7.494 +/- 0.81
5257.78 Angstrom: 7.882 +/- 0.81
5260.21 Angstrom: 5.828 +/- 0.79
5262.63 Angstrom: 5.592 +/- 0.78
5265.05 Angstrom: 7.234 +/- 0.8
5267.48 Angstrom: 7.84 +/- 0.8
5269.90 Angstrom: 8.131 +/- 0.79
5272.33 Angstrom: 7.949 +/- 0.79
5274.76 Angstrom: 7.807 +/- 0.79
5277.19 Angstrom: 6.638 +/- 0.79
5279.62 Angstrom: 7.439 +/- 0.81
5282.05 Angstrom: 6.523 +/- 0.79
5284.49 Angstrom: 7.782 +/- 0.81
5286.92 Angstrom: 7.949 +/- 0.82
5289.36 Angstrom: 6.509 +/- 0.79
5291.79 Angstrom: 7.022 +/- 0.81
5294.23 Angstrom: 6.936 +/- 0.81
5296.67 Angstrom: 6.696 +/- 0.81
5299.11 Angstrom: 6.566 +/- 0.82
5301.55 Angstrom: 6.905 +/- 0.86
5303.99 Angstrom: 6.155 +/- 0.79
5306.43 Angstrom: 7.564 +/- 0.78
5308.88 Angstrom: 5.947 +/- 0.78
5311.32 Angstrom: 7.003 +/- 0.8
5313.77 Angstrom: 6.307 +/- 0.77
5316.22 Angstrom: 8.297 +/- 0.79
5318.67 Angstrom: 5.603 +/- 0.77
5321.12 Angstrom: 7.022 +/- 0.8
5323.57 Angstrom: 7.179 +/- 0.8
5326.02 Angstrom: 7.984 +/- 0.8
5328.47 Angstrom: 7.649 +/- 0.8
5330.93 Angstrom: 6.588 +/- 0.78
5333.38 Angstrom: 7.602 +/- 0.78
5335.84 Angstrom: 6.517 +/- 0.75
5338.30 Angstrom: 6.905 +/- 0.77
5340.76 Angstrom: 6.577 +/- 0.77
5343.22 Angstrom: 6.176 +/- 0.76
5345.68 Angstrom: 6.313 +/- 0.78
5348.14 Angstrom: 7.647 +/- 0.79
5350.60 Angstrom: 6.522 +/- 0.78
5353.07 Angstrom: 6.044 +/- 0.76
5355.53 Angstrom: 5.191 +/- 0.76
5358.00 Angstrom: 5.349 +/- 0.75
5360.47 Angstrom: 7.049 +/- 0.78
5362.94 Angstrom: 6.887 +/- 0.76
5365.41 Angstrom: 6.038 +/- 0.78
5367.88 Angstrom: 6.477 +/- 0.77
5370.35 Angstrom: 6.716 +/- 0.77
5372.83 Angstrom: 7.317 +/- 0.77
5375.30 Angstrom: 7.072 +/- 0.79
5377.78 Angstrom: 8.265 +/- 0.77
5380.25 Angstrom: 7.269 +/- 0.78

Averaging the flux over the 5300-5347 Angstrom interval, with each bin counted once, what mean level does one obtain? 6.86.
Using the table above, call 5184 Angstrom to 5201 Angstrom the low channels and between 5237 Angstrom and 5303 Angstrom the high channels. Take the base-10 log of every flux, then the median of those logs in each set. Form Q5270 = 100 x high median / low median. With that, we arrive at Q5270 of 102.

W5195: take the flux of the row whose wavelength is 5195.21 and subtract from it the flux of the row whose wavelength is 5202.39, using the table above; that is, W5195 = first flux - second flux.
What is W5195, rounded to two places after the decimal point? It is -0.61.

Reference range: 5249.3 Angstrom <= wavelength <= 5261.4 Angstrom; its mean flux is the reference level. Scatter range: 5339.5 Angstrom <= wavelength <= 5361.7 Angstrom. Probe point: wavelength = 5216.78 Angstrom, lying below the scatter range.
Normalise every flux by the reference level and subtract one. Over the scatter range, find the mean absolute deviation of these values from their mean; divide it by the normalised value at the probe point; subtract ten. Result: -11.4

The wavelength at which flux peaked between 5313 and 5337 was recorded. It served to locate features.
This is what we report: 5316.22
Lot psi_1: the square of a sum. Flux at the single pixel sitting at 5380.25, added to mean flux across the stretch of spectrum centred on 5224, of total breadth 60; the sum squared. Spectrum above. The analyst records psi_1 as 198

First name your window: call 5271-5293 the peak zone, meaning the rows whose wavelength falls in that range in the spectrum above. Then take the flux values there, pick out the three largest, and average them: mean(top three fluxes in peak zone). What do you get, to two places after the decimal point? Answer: 7.90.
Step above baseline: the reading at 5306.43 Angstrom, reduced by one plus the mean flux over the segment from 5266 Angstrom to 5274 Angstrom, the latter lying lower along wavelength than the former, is -1.4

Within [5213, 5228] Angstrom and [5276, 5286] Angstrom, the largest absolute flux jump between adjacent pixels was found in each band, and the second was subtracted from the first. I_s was 1.0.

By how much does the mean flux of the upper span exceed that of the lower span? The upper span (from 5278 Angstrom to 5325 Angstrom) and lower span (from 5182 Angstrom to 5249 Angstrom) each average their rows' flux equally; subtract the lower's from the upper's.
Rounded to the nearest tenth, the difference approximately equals 0.1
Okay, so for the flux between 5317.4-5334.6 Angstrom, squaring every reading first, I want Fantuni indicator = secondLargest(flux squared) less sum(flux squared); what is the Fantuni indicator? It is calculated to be -297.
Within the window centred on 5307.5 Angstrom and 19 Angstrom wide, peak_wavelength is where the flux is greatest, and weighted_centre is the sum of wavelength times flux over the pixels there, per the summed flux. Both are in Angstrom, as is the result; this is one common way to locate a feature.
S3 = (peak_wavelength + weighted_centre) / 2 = 5312.1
